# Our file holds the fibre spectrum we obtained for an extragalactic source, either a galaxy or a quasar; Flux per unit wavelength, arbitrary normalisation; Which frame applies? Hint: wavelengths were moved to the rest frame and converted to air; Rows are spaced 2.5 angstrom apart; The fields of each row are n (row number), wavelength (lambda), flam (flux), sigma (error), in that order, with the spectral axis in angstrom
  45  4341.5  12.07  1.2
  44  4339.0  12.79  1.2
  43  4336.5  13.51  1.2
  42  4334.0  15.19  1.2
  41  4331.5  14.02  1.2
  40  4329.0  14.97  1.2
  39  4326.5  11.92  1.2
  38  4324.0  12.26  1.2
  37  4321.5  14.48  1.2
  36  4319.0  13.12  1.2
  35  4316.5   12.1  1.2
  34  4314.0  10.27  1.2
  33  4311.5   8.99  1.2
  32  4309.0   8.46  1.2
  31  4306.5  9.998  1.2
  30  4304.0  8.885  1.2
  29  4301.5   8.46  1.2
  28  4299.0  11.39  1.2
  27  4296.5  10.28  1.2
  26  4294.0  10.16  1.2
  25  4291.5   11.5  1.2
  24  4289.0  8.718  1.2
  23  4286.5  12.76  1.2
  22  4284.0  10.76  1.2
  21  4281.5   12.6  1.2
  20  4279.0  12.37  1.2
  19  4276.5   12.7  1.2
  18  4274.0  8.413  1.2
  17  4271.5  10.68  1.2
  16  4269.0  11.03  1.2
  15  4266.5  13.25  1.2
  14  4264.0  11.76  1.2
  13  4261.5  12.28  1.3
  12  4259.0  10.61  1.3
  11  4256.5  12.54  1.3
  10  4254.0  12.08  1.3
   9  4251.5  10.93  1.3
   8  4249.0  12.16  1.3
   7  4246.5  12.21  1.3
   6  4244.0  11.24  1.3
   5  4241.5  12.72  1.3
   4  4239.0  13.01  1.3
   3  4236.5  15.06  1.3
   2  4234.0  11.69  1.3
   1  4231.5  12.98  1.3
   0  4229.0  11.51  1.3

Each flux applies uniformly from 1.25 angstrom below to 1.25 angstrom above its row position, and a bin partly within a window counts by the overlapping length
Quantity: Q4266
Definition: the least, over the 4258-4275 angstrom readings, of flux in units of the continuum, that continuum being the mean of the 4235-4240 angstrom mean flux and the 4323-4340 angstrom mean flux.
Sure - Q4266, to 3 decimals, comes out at 0.611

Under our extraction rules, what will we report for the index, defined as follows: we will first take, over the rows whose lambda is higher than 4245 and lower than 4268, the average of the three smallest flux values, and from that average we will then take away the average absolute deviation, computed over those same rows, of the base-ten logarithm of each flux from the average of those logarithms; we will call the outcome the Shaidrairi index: 11.1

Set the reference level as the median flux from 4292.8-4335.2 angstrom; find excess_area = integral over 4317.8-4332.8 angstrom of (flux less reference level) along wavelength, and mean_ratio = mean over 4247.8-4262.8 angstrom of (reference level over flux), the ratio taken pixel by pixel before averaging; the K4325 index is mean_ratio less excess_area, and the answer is -30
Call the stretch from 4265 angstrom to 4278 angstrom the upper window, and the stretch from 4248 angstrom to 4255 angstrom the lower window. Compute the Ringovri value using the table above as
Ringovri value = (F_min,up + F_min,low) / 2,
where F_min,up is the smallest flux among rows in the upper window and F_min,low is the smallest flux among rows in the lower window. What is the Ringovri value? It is 9.7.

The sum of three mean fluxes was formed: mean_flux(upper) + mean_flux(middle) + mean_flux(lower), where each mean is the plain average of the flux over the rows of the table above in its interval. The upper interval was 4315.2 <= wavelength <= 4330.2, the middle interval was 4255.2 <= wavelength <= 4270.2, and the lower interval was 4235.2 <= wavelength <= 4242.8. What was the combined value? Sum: 38.6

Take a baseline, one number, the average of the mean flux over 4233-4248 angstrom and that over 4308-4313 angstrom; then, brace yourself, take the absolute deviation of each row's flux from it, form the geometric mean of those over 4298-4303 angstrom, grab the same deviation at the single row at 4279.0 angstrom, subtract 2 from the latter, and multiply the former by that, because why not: -0.4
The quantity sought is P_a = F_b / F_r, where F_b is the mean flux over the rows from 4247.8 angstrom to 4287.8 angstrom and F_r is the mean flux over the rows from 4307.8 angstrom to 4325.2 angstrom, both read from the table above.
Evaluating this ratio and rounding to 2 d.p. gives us 1.03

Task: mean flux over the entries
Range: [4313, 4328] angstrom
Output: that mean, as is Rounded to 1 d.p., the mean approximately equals 12.4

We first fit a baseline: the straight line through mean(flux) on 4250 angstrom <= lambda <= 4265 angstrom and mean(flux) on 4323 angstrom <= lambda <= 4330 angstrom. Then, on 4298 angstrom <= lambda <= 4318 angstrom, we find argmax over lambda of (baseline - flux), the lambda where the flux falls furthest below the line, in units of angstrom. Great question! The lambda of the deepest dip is 4309.0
